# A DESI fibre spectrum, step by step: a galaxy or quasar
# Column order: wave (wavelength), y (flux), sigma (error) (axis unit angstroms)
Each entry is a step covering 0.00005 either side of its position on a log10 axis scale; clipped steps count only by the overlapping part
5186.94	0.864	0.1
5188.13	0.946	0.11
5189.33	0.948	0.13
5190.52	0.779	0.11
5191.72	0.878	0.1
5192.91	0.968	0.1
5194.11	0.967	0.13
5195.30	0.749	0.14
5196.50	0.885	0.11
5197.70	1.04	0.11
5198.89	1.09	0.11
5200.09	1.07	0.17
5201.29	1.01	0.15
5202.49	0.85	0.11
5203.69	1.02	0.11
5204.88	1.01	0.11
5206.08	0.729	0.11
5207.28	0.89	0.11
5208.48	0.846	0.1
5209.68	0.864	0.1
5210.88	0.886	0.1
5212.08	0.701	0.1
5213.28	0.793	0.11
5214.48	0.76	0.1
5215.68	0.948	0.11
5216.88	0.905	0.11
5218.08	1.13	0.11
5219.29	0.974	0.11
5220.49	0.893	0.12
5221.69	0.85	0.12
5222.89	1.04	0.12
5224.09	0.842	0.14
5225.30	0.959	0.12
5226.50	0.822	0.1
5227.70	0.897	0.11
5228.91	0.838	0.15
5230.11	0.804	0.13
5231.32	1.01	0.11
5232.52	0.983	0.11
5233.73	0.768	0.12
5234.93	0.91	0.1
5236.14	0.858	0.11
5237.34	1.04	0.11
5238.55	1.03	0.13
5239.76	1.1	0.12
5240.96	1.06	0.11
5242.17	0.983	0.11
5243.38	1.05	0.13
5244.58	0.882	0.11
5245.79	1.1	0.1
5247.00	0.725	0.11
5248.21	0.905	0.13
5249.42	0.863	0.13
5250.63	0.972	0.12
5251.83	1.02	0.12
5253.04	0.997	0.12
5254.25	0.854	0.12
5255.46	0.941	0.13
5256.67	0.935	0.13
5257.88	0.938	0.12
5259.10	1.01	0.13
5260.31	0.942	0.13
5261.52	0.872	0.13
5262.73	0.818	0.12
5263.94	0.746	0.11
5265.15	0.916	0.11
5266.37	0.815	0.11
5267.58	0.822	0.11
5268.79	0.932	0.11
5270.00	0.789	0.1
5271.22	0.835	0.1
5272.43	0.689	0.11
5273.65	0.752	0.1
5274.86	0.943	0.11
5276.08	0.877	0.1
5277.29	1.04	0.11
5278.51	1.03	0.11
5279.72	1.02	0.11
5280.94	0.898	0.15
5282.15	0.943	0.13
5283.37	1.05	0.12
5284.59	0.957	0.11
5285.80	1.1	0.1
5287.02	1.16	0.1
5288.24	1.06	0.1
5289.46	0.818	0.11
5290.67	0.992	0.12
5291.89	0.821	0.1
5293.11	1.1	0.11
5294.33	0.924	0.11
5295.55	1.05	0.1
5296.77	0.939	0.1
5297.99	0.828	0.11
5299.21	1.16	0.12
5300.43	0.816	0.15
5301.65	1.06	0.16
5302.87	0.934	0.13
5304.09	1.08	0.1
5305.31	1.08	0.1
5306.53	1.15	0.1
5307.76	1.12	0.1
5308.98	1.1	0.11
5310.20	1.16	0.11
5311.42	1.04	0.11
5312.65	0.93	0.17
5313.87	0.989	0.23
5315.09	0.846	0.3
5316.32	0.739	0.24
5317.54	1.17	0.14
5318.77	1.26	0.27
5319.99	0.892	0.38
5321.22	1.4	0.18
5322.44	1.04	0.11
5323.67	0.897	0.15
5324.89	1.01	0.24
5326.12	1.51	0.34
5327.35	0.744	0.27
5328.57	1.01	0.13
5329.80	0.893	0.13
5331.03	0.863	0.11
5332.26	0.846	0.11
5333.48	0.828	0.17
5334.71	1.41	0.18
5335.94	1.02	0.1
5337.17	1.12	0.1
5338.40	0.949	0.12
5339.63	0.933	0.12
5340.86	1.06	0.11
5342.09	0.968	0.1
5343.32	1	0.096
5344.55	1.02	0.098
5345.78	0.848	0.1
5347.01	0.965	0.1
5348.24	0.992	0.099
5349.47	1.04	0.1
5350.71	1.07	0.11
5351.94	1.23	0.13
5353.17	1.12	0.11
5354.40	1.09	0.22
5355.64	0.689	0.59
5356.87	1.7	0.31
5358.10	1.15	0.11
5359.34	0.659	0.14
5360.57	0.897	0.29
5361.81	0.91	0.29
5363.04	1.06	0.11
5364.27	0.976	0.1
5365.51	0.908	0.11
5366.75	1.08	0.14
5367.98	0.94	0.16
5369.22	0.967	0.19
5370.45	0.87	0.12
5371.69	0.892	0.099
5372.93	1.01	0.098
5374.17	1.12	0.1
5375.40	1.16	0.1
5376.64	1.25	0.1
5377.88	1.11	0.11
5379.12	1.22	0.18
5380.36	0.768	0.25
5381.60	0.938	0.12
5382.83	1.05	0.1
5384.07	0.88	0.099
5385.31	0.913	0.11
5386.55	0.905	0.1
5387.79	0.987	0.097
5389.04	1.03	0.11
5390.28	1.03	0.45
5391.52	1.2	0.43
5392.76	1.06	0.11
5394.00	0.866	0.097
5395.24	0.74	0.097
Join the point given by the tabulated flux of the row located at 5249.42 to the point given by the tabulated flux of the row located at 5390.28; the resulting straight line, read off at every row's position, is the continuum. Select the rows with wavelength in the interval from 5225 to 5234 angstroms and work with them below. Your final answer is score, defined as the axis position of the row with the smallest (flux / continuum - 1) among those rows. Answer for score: 5233.73 angstroms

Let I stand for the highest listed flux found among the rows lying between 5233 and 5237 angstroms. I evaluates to 0.91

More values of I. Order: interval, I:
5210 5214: 0.886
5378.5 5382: 1.22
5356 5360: 1.7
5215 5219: 1.13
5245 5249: 1.1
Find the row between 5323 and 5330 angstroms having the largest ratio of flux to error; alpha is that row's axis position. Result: 5328.57 angstroms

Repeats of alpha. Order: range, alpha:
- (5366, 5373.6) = 5372.93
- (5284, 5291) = 5287.02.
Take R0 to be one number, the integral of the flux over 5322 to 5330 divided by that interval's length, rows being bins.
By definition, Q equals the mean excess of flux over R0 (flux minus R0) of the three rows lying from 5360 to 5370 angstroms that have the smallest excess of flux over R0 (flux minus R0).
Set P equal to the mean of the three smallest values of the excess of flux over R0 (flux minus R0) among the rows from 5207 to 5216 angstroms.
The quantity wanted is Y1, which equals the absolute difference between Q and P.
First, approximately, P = -0.27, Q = -0.115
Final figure 0.15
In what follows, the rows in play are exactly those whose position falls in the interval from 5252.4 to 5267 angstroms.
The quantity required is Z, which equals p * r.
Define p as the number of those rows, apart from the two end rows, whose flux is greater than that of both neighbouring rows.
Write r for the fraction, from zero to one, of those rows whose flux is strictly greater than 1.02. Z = 0.0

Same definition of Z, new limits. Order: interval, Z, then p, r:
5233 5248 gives 2.5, 5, 0.5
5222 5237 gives 0.3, 4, 0.1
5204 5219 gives 0.3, 4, 0.1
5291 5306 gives 2.0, 4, 0.5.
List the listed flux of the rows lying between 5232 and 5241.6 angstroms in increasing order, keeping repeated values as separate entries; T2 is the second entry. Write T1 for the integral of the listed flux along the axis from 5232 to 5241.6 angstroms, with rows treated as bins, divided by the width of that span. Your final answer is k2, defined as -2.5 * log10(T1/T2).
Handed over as -0.13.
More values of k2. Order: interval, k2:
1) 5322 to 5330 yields -0.14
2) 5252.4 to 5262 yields -0.08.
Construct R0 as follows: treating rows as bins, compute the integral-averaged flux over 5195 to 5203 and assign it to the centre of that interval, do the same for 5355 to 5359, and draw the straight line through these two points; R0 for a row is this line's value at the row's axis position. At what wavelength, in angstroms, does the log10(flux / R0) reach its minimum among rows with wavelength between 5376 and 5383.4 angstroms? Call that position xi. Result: 5380.36 angstroms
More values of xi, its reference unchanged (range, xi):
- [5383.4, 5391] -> 5384.07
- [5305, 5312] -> 5311.42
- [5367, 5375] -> 5370.45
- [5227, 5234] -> 5233.73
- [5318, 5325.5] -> 5319.99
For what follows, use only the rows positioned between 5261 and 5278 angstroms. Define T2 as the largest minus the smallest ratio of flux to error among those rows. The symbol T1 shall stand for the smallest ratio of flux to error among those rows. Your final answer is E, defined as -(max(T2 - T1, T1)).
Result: -6.3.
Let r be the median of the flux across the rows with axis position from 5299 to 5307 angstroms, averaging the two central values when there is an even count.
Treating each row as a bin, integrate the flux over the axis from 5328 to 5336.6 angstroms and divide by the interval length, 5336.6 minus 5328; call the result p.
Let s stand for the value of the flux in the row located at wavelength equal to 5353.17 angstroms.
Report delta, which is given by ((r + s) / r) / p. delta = 2.08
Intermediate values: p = 0.98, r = 1.08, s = 1.12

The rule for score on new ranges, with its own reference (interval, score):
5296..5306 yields 5300.43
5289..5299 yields 5289.46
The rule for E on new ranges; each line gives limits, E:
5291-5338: -6.8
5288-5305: -5.4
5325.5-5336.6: -4.7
